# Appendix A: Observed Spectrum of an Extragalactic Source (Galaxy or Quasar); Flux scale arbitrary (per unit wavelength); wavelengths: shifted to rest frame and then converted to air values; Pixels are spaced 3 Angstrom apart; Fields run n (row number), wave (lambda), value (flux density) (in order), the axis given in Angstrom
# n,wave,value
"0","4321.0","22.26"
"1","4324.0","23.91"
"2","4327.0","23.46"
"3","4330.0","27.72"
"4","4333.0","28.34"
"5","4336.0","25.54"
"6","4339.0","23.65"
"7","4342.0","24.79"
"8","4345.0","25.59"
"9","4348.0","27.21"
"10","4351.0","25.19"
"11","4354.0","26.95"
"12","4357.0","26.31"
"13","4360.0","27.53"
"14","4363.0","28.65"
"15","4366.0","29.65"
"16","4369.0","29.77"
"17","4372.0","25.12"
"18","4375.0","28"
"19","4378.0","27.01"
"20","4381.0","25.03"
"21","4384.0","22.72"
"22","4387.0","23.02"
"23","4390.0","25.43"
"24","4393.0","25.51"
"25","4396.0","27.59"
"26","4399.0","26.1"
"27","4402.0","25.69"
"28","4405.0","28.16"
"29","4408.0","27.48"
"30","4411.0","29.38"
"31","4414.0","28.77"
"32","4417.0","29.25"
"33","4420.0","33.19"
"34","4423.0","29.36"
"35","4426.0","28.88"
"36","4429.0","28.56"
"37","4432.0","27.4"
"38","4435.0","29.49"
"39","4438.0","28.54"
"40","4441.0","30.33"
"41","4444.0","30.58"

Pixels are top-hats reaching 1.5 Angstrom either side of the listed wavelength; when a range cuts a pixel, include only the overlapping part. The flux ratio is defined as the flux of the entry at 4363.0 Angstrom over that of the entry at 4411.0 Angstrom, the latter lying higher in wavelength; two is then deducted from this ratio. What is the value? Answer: -1.02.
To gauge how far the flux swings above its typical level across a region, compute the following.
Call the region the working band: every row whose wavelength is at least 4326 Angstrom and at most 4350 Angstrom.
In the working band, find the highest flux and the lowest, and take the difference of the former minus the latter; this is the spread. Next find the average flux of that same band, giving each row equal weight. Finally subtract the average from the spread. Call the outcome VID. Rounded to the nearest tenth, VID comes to -20.9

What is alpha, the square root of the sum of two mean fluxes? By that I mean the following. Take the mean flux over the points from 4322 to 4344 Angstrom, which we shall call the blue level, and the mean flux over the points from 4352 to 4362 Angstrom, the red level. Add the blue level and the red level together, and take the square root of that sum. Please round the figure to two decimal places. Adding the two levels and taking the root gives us 7.23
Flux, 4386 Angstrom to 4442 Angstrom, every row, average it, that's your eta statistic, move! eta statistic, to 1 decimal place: 28.0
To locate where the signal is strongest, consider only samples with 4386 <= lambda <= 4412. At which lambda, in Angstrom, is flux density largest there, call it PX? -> 4411.0 Angstrom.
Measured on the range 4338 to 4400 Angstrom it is 4369.0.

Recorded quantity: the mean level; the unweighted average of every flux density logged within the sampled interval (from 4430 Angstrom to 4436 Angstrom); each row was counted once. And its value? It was 28.4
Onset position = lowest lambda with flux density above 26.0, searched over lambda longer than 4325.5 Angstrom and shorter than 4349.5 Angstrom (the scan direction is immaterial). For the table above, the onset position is 4330.0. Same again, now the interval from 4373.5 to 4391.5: 4375.0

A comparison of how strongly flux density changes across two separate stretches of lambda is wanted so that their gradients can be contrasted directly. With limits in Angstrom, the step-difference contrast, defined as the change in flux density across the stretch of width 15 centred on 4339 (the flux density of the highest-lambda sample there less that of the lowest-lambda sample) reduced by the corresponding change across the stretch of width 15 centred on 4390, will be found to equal -8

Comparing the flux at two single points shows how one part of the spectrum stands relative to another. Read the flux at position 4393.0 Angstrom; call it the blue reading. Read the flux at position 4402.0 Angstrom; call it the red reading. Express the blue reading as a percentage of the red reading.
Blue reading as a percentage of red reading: 99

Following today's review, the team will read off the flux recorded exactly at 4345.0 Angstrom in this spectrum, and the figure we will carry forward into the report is 25.59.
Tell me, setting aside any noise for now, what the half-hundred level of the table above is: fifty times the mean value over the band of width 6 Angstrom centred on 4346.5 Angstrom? 1320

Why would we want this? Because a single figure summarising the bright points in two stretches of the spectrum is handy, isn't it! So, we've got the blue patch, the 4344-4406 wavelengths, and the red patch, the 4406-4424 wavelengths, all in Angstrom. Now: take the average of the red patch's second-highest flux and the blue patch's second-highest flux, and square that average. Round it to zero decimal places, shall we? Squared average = 871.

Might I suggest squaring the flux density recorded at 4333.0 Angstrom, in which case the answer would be 803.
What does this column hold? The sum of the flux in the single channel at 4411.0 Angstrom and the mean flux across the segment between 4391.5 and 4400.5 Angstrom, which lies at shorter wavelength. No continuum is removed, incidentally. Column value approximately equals 56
